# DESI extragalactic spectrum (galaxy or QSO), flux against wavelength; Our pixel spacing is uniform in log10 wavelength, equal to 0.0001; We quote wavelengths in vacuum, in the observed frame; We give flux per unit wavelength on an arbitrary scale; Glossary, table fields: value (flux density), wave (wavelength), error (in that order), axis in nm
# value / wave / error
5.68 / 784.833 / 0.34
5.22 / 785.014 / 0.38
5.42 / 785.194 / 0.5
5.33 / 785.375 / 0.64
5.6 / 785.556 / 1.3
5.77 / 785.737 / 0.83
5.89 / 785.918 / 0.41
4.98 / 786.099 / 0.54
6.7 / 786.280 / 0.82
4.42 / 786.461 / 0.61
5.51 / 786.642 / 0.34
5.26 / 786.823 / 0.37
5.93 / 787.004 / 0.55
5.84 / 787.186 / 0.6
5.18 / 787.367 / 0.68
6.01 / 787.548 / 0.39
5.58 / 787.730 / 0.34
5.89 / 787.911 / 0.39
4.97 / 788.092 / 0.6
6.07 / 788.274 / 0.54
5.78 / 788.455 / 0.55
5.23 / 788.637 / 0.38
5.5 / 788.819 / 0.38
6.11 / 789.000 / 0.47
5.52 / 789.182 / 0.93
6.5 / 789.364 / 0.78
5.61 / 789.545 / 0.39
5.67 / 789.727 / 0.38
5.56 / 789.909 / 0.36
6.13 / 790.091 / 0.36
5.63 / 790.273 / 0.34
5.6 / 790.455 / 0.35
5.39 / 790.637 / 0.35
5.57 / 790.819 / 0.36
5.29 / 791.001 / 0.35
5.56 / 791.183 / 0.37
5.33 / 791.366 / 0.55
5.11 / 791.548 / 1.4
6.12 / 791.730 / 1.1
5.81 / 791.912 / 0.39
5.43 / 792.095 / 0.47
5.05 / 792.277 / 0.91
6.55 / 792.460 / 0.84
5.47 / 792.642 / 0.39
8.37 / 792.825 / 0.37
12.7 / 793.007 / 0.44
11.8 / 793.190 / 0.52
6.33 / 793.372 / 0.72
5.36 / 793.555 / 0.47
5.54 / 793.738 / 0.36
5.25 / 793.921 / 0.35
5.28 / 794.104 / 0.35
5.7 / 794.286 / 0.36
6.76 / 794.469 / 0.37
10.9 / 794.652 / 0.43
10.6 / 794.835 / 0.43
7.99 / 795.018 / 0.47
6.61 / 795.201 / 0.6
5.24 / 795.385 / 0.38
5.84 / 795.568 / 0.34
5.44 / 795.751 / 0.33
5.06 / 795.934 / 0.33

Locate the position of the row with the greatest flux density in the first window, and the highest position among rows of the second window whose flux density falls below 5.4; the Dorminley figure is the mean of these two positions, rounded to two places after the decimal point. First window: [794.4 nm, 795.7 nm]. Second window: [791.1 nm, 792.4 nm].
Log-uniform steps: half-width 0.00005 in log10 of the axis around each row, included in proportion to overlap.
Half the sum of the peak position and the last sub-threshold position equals 793.46 nm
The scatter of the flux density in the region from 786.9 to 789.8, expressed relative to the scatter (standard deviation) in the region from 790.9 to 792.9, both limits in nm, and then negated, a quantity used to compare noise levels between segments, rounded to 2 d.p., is -0.41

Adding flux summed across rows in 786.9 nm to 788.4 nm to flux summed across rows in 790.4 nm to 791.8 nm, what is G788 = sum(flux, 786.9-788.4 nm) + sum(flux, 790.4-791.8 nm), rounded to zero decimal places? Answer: 89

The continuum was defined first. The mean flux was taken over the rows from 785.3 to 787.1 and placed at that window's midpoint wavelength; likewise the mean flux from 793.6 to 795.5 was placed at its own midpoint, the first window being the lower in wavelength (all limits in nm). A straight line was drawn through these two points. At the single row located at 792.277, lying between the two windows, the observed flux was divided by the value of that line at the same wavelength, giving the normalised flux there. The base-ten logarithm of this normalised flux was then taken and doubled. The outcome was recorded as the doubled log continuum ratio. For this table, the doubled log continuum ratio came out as -0.23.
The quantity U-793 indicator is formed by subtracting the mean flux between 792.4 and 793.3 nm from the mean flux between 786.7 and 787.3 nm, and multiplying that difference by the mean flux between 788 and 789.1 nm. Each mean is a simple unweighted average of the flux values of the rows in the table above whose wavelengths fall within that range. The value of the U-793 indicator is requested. -19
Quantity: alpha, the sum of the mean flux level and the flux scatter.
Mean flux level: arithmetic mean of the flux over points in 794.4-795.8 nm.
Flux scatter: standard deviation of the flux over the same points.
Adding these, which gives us 10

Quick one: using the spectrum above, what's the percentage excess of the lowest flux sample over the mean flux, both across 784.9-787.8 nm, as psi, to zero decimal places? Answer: -20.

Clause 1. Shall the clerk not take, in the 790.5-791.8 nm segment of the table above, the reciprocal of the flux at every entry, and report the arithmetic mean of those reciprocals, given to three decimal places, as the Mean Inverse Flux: 0.183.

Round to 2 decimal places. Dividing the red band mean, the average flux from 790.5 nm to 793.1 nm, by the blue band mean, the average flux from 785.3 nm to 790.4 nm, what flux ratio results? 1.11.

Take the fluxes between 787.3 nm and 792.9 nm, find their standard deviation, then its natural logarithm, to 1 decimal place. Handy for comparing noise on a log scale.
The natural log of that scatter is -0.5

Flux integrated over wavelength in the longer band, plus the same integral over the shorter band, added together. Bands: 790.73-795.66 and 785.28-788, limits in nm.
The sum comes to 48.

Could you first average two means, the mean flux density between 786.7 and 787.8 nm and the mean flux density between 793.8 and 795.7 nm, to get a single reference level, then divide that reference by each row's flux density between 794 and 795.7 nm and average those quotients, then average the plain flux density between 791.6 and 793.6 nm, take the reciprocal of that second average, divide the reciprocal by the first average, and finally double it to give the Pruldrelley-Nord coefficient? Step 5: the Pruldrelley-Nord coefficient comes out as 0.30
